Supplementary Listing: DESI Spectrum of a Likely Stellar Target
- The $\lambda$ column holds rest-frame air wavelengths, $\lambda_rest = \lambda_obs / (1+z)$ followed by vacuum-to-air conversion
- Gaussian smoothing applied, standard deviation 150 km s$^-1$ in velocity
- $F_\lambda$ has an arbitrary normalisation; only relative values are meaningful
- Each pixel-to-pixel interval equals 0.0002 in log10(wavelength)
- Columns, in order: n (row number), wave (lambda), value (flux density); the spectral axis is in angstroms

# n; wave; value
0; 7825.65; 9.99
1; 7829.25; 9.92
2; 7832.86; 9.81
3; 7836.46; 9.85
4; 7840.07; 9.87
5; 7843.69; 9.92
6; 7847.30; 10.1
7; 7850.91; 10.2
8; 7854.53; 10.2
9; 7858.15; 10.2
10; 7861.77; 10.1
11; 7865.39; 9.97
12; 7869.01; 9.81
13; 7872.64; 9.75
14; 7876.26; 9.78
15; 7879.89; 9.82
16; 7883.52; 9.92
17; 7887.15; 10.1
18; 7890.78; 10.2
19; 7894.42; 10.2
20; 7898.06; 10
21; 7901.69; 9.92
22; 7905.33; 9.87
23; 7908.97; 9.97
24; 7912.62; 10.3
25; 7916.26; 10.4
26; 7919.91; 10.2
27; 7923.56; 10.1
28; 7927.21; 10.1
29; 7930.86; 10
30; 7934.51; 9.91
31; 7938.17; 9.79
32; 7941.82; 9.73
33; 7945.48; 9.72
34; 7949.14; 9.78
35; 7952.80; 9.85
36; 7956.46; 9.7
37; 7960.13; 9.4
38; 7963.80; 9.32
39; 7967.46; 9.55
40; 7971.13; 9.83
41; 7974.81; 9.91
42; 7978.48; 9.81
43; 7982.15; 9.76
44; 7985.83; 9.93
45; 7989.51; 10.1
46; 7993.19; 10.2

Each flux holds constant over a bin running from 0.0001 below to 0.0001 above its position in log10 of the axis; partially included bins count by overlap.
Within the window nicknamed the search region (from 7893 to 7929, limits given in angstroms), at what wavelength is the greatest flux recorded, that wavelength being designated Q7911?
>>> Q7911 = 7916.26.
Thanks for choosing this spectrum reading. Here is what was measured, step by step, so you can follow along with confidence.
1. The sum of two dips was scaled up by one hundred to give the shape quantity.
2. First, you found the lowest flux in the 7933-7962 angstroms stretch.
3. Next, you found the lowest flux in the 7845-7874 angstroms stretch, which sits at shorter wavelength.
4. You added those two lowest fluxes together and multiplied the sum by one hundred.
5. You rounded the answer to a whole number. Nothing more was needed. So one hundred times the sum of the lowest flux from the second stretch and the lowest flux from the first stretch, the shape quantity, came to 1915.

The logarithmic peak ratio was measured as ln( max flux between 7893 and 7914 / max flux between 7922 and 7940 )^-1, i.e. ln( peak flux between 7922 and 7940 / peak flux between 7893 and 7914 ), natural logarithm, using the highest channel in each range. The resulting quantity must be -0.020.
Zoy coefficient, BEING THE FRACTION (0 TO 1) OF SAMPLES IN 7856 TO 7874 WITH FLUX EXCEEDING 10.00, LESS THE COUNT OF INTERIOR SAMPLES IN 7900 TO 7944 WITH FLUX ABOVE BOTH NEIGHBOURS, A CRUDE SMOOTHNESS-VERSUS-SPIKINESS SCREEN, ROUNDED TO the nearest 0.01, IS -0.60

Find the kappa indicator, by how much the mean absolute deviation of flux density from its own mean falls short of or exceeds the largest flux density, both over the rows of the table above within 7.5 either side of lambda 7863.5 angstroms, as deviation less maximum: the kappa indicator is -10.1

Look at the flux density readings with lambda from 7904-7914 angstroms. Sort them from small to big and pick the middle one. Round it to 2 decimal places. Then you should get 9.97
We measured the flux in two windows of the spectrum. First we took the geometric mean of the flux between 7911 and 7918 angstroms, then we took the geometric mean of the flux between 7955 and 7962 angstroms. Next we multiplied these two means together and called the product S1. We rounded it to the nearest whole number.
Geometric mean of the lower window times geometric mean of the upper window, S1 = 99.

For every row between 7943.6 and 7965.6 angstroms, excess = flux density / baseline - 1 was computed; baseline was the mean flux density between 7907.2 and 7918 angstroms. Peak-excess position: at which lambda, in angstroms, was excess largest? 7952.80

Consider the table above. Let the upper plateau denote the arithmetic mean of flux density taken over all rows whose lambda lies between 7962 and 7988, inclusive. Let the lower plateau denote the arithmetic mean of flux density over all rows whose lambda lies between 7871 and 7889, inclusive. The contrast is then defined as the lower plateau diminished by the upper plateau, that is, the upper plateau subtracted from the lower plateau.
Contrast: 0.14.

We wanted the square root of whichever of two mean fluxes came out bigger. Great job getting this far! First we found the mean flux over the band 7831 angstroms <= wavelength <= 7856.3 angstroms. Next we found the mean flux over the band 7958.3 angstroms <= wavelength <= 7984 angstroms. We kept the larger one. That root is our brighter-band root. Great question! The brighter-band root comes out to 3.16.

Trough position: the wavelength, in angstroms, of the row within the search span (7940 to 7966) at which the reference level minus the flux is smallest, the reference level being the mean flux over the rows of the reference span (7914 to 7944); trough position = 7952.80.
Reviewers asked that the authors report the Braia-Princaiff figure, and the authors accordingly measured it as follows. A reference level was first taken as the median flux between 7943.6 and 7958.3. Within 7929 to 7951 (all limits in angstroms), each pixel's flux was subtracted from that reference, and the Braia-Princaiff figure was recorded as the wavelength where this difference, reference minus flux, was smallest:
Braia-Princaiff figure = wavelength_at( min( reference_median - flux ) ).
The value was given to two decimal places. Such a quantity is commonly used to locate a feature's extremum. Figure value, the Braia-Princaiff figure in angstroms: 7930.86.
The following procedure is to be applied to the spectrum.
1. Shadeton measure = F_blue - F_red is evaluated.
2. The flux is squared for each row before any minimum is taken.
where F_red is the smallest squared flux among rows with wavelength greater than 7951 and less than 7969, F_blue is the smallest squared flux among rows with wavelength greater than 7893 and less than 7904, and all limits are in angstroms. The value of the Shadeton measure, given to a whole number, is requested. 12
